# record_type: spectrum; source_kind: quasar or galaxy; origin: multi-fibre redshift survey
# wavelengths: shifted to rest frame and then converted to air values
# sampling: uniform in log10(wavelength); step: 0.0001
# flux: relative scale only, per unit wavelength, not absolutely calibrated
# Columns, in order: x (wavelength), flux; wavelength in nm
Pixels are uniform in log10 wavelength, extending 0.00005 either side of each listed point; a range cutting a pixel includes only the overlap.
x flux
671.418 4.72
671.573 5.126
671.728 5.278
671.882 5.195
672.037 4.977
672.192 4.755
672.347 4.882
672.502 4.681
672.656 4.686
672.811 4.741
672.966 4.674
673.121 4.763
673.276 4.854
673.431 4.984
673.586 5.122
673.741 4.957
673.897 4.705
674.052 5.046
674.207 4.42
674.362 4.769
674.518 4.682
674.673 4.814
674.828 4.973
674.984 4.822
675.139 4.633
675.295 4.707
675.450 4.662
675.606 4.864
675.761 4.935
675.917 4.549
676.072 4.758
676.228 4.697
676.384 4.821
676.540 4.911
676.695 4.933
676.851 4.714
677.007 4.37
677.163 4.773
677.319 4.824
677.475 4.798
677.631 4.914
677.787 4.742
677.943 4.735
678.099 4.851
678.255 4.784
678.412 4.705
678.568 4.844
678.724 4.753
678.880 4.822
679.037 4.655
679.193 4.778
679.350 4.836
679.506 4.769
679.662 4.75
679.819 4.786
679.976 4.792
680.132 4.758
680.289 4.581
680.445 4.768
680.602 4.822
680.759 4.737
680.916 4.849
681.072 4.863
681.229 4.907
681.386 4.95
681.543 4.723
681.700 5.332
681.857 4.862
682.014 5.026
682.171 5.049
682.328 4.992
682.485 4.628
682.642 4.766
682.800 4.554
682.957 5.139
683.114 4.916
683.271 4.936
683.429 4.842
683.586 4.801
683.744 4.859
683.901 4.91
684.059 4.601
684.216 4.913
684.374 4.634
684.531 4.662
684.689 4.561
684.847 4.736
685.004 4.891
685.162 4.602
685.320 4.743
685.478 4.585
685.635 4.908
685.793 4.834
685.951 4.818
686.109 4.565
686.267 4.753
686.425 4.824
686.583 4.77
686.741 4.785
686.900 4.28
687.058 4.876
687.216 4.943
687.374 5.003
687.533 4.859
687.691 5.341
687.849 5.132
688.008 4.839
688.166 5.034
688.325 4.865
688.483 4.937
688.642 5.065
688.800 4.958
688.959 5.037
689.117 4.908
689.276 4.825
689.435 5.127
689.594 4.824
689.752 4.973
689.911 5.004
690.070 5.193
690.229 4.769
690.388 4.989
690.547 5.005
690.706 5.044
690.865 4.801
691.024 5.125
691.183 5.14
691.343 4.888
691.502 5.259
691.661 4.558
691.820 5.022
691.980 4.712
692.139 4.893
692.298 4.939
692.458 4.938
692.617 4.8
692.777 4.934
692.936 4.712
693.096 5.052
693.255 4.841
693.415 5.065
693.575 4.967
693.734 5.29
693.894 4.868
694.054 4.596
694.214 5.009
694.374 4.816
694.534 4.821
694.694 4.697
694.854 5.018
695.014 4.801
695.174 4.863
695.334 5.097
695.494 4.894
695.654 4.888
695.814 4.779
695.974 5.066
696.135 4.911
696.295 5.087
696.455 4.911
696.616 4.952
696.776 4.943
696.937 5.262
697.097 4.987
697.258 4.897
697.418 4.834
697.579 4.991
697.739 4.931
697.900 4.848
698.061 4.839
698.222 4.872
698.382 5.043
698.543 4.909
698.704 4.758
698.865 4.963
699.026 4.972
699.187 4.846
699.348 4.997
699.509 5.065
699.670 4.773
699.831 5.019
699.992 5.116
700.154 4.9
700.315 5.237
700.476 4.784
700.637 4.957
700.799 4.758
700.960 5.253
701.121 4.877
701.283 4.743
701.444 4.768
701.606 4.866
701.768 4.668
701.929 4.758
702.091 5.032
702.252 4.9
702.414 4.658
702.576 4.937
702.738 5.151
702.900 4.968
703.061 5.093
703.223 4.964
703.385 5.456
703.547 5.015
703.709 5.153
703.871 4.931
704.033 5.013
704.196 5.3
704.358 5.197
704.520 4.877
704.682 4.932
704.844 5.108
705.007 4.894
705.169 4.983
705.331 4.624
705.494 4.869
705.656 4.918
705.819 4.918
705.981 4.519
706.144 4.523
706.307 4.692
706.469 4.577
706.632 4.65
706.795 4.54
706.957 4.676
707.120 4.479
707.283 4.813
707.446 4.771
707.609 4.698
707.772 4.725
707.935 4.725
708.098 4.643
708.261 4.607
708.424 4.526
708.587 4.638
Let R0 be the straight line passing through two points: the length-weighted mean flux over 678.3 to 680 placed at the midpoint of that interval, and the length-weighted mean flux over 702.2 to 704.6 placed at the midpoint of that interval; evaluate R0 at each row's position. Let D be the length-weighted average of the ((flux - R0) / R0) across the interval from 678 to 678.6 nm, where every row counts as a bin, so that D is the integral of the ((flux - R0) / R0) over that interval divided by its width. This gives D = 0.006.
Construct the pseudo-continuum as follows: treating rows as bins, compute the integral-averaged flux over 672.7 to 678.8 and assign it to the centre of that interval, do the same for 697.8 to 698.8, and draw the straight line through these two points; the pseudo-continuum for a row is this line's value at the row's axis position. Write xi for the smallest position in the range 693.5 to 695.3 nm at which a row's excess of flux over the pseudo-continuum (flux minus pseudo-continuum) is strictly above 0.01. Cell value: 693.575 nm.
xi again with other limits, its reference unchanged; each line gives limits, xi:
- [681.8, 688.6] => 681.857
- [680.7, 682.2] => 680.916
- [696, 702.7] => 696.135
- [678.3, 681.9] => 678.568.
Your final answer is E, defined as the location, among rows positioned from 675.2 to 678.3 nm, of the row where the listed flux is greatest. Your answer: 675.761 nm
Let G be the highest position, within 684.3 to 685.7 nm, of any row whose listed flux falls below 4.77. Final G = 685.478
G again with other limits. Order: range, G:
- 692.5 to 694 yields 692.936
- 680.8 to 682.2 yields 681.543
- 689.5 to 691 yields 690.229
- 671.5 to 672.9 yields 672.811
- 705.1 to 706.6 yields 706.469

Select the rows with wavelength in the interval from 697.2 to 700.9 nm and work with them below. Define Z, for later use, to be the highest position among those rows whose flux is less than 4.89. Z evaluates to 700.799 nm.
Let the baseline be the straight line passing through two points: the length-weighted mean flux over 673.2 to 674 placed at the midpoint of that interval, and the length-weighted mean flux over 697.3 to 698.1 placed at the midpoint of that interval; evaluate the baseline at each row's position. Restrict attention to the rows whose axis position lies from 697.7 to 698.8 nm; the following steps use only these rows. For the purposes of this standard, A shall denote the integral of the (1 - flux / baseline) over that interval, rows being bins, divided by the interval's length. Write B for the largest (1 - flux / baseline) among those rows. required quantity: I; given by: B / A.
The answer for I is 19.1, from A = 0.001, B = 0.03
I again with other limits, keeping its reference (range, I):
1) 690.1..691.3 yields -1.6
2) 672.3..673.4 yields 1.5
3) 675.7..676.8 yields 3.0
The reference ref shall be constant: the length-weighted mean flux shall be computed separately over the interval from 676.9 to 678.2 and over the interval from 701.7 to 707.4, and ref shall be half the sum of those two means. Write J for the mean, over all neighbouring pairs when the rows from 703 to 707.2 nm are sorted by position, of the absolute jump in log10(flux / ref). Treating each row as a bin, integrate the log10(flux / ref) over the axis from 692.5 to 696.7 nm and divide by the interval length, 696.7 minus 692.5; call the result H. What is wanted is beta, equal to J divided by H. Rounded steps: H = 0.009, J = 0.016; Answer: 1.9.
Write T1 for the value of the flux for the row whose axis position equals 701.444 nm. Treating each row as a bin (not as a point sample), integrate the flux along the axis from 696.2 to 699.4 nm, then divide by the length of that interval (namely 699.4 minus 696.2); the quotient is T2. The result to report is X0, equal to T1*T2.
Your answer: 23.6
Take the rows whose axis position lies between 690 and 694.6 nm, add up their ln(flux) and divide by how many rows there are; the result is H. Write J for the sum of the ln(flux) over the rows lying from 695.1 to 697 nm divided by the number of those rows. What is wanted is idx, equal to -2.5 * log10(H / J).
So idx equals 0.005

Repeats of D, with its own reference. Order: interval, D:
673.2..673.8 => 0.058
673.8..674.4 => 0.006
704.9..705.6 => -0.041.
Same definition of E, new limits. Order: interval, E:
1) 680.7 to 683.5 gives 681.700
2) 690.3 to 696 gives 693.734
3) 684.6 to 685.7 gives 685.635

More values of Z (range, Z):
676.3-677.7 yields 677.475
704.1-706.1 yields 705.981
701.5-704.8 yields 704.520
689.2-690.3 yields 690.229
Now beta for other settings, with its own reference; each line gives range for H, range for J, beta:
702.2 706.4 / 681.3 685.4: 1.7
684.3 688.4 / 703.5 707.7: -9.0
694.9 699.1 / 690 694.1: 2.0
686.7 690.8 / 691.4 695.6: 1.8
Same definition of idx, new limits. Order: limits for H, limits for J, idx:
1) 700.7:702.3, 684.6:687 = -0.022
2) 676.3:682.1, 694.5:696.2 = 0.013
